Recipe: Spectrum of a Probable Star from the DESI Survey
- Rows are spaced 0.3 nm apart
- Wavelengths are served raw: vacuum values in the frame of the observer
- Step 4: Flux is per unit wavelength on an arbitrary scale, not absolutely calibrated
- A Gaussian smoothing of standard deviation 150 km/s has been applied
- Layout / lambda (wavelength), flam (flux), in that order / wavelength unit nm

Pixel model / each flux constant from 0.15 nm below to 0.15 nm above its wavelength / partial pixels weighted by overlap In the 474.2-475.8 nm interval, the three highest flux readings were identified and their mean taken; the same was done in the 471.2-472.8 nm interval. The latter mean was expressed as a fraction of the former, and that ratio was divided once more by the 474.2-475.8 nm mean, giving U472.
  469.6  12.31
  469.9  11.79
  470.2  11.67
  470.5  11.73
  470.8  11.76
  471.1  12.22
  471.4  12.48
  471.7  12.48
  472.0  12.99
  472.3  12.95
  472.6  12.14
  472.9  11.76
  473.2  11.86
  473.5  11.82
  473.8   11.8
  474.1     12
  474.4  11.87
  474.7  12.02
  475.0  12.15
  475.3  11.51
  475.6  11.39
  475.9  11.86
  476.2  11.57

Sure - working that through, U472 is 0.089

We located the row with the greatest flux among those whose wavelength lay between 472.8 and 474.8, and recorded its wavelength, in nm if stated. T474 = 474.7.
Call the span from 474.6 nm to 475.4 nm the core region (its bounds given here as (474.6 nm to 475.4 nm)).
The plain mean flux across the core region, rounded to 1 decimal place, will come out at 11.9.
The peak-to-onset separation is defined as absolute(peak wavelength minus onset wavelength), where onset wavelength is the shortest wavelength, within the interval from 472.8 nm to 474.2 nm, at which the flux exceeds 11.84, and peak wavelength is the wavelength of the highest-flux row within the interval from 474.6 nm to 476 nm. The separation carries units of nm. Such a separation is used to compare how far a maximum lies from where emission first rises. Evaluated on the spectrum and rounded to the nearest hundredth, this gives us 1.80 nm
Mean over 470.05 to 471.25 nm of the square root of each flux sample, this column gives 3.44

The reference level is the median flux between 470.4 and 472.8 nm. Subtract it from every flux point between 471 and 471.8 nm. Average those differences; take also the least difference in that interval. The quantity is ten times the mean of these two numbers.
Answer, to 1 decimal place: -0.4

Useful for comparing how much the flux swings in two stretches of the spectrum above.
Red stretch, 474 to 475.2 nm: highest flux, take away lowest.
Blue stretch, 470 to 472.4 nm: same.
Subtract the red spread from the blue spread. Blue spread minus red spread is 1.0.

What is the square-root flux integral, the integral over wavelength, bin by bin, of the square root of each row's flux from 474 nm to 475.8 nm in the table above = 6.2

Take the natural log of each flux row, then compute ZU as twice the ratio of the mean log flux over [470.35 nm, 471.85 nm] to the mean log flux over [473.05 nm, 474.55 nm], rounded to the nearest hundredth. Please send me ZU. 2.02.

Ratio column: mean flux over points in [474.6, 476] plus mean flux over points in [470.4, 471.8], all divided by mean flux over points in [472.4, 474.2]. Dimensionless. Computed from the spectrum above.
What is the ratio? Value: 2.01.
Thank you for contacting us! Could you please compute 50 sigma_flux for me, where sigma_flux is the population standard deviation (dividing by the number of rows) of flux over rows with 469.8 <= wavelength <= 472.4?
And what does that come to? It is 25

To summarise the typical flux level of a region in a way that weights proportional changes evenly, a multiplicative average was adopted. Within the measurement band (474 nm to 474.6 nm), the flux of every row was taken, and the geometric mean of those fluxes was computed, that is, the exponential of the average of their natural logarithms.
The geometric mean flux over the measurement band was 11.93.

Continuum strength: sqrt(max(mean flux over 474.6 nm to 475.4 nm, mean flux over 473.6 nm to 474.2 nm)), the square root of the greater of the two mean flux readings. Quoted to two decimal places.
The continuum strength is 3.45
